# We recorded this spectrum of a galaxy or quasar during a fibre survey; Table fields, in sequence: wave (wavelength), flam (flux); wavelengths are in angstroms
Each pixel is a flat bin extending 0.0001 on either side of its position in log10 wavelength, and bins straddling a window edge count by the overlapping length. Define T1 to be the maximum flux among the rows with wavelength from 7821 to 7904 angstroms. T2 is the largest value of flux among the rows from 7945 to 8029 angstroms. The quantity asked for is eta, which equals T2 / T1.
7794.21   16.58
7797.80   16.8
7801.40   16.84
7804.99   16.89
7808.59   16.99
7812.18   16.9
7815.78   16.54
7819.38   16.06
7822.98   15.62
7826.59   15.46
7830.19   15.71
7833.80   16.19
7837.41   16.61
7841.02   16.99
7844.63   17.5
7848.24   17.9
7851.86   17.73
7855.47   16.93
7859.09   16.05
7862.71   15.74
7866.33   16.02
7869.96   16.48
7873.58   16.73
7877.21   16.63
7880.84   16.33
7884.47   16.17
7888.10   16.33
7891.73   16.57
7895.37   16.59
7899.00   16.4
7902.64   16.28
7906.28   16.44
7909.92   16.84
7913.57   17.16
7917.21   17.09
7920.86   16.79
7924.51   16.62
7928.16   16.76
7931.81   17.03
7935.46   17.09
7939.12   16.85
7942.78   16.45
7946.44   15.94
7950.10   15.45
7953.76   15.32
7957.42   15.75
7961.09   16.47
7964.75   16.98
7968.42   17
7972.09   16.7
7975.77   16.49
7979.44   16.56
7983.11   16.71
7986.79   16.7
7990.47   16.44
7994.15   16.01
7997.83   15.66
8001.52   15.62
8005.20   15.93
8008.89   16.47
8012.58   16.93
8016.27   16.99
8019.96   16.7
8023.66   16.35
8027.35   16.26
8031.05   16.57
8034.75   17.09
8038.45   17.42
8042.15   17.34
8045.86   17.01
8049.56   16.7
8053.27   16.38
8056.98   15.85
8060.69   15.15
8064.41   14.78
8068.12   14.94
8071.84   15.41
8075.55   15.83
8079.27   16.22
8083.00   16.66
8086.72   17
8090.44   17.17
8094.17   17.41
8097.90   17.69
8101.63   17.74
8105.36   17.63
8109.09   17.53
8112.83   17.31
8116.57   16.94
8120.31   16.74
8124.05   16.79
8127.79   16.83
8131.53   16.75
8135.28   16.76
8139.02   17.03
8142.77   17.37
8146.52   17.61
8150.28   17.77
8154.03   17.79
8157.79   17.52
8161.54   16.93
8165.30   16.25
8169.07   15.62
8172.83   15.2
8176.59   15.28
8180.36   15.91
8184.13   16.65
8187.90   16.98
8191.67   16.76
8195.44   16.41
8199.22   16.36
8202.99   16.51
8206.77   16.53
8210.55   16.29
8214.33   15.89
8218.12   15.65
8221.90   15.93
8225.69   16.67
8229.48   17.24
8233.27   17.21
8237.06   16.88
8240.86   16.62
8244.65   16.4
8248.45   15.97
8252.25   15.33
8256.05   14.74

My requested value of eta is 0.95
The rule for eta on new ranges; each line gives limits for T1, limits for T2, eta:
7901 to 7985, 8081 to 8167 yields 1.04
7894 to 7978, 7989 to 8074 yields 1.02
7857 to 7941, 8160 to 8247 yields 1.00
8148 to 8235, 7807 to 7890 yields 1.01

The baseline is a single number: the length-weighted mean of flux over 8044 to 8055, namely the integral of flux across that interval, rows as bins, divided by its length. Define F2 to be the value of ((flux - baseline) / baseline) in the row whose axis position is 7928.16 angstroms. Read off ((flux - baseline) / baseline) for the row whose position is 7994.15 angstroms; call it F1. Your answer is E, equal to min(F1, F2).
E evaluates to -0.041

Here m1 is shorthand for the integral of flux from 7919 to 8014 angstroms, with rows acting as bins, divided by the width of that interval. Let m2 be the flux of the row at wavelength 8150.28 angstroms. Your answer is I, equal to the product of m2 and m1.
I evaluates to 292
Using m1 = 16.4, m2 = 17.77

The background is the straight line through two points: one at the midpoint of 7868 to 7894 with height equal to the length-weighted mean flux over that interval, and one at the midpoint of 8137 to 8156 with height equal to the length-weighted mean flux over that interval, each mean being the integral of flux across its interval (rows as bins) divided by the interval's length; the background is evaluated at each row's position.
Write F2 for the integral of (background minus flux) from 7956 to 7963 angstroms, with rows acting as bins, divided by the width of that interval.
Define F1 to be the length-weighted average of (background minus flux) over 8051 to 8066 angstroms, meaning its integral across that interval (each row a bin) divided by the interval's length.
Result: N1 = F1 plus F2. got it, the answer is 2.2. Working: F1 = 1.6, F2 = 0.63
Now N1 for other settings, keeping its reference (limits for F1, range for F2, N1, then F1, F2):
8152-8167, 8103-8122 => 0.5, 0.4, 0.13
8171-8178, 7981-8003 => 3.1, 2.4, 0.69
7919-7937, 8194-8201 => 1.1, -0.2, 1.32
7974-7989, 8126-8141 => 0.9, 0.2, 0.61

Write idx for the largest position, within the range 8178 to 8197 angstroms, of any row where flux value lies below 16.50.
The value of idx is 8195.44 angstroms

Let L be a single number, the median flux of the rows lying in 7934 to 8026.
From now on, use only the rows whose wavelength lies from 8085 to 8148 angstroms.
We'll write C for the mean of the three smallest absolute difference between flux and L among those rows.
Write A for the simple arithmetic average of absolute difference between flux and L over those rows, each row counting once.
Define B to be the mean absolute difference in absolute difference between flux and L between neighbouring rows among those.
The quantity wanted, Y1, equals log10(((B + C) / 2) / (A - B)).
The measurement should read -0.39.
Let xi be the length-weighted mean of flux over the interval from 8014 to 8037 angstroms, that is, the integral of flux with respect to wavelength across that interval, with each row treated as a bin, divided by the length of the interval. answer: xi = 16.7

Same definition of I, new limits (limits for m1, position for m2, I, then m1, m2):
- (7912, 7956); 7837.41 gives 275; 16.5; 16.61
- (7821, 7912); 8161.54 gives 279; 16.5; 16.93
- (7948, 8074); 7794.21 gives 270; 16.3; 16.58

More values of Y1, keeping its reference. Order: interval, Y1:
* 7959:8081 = -0.19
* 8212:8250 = 0.04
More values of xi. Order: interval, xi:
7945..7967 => 16.0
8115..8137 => 16.8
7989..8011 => 16.0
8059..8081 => 15.4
